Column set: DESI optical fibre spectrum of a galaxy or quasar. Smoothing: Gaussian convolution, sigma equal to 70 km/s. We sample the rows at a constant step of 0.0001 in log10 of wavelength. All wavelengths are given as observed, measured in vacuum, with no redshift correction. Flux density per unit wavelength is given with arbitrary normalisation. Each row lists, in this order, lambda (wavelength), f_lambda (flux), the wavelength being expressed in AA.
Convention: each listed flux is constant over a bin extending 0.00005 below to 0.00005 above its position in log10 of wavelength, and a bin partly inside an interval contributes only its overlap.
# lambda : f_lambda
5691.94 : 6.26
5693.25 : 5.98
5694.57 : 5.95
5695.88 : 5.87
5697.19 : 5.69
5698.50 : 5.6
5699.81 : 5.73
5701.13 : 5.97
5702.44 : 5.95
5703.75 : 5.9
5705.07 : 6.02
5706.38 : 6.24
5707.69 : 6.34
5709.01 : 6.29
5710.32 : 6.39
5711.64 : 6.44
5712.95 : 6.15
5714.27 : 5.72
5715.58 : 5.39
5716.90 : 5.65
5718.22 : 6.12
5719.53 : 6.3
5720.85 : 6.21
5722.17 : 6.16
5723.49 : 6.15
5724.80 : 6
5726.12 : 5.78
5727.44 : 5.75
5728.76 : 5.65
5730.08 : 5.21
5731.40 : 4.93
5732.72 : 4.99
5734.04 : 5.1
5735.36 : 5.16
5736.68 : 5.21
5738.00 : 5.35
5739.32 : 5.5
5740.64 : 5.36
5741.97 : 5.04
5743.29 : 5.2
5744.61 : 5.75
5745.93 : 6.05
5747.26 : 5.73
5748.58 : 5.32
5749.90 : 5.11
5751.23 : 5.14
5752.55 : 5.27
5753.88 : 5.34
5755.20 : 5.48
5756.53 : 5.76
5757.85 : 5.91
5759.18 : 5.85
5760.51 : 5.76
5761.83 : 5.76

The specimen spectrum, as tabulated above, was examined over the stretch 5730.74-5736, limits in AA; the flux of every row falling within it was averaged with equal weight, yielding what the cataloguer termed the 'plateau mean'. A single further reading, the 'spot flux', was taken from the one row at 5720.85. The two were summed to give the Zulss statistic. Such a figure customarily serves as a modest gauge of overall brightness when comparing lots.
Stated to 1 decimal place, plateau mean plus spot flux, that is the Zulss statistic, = 11.3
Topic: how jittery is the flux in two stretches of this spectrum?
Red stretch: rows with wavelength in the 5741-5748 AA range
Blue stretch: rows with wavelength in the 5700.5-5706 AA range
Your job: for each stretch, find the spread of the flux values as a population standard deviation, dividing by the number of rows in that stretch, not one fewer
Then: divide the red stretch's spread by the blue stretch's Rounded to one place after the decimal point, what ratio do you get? 8.7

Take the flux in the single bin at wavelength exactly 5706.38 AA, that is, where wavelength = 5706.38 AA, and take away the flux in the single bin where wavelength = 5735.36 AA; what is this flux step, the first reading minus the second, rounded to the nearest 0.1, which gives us 1.1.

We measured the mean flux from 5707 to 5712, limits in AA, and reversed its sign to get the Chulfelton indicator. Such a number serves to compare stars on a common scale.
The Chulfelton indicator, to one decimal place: -6.4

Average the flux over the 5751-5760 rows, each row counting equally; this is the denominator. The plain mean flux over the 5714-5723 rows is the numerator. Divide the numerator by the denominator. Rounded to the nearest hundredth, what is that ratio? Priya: 1.07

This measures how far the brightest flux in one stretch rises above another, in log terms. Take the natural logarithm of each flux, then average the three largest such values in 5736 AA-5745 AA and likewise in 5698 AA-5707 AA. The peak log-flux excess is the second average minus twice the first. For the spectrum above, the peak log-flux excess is -1.62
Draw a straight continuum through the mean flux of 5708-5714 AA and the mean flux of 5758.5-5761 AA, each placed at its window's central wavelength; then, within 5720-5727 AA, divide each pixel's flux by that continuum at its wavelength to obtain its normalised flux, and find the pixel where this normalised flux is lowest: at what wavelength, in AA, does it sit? 5726.12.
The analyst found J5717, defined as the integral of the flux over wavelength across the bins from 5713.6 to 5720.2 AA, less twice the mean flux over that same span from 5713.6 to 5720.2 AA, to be 27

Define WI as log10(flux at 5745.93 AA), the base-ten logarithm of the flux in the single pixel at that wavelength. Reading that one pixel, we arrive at 0.782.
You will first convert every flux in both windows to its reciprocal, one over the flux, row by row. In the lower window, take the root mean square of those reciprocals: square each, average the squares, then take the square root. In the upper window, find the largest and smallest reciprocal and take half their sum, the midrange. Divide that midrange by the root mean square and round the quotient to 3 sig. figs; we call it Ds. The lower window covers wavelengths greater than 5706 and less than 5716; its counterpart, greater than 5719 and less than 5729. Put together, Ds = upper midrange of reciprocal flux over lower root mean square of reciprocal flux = 1.02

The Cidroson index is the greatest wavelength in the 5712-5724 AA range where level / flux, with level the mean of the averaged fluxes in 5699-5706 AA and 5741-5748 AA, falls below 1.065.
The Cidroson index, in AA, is 5723.49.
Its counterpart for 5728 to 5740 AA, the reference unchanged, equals 5739.32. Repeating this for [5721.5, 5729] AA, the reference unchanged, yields 5728.76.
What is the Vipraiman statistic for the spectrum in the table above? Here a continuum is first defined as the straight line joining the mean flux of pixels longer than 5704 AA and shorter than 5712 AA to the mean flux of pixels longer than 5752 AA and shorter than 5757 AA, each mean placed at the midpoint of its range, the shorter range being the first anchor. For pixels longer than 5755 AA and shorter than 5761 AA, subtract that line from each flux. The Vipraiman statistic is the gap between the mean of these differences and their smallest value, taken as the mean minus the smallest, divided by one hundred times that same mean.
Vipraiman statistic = 0.009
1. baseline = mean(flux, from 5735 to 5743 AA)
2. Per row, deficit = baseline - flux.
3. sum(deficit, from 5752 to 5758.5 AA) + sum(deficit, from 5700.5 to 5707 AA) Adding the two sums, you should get -5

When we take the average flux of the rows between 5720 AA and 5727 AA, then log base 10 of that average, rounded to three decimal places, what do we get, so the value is 0.782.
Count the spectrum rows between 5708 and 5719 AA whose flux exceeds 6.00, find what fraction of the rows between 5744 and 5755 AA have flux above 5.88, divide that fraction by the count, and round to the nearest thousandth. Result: 0.025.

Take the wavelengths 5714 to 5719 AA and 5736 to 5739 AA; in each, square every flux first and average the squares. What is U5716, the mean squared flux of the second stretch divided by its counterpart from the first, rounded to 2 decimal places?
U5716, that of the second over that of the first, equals 0.85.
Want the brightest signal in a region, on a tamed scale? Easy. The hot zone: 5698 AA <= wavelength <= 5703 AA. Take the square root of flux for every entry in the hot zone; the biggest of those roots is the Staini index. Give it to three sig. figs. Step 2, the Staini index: 2.44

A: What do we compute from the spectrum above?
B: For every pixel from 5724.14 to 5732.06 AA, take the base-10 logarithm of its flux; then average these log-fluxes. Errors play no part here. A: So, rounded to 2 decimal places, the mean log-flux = 0.74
